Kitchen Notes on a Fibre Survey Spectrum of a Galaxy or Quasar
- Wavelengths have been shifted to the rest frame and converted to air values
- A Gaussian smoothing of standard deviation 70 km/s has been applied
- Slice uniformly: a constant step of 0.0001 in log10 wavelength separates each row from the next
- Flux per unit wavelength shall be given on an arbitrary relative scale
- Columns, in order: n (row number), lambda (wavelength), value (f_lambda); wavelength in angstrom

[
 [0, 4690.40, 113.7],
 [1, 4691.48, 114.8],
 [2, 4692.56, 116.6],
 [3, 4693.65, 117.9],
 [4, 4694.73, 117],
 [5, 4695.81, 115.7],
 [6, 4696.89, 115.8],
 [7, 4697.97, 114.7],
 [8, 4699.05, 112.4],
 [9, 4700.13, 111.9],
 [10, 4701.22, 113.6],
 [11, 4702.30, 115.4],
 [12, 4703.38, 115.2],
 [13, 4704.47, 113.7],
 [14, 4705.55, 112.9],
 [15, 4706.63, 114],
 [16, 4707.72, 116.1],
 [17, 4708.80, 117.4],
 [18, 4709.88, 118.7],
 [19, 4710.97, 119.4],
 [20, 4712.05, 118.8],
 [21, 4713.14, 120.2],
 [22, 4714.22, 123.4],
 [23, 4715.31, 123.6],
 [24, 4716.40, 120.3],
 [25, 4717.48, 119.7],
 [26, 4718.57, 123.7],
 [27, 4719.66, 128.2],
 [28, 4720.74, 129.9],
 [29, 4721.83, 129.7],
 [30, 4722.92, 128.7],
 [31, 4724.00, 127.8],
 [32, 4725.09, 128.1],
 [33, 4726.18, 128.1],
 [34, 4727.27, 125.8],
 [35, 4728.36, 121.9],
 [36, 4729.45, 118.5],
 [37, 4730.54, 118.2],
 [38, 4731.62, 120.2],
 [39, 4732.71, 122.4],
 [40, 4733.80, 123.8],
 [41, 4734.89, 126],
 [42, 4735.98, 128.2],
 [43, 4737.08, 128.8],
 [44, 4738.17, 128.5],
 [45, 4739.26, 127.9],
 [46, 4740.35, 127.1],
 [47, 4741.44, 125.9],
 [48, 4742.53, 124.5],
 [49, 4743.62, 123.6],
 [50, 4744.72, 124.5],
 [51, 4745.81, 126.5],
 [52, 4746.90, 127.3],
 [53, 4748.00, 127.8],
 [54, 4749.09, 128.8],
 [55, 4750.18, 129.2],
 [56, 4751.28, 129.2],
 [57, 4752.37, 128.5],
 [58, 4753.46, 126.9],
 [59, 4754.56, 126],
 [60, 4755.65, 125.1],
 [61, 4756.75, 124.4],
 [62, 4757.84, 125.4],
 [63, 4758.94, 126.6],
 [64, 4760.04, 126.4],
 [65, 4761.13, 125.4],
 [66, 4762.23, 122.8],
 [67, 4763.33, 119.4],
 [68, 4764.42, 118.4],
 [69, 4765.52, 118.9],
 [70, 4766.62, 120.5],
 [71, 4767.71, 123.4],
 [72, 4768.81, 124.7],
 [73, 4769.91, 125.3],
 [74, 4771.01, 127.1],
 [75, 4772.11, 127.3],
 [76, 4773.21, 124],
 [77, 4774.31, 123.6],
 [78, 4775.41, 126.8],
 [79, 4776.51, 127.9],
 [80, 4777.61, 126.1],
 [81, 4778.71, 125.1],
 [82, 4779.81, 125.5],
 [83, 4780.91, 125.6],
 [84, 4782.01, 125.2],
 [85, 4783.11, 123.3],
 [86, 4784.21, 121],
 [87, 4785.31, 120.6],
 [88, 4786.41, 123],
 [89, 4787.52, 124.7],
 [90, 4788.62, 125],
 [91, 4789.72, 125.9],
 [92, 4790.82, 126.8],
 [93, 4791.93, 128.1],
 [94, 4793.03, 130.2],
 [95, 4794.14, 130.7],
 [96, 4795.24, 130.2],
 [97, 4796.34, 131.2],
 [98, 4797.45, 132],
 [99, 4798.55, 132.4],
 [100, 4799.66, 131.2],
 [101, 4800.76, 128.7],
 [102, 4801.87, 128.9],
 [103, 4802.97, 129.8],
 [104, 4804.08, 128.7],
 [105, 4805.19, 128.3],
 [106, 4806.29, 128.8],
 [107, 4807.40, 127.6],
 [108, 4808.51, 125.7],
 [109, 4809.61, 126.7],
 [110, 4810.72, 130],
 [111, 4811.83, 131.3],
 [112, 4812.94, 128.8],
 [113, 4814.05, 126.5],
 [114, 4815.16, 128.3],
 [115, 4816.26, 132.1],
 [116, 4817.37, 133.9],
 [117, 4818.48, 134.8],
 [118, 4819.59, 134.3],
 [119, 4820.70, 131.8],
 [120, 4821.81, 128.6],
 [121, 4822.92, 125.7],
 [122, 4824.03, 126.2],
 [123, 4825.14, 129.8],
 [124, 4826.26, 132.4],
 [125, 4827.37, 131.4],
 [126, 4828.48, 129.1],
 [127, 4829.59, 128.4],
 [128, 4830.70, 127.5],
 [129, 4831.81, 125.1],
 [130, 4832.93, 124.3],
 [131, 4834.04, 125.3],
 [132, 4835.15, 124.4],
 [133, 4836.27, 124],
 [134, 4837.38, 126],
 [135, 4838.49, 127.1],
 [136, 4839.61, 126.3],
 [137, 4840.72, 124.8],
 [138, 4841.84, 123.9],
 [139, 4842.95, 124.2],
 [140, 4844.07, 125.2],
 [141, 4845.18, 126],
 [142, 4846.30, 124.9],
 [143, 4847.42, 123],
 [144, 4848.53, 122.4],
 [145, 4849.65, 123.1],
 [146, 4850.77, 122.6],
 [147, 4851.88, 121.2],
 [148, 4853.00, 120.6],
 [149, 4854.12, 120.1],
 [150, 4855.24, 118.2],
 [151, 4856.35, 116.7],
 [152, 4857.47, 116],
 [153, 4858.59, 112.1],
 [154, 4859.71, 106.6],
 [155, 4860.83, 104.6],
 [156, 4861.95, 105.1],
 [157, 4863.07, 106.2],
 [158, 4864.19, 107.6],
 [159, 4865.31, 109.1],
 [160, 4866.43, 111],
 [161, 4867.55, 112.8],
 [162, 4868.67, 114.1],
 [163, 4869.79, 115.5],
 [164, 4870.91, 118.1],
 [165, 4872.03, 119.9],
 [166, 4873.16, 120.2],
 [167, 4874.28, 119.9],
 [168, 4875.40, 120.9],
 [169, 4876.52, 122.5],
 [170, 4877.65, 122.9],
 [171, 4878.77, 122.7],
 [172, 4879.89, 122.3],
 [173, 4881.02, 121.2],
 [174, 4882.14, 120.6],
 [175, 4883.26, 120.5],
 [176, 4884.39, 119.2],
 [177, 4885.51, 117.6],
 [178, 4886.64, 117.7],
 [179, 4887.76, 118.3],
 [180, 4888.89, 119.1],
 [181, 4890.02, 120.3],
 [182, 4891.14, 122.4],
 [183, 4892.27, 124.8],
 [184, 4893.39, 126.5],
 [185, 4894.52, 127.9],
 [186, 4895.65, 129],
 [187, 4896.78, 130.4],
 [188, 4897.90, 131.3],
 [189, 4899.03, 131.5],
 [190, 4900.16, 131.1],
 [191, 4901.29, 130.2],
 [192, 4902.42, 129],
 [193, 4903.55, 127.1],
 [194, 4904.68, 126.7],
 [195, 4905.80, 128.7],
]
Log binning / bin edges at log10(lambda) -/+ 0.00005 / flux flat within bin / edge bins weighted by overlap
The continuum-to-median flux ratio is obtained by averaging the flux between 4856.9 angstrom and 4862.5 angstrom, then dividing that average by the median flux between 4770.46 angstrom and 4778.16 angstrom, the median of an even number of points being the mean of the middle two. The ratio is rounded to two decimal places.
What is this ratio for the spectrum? 0.86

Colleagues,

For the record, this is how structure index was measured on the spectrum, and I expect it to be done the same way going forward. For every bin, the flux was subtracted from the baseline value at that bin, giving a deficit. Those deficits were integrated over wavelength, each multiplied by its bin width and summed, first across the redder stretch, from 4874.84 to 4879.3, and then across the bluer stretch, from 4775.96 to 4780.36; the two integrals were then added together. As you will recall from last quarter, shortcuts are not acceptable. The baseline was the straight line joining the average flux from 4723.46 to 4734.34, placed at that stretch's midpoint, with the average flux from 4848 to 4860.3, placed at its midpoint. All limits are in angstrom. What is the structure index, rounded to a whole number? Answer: -44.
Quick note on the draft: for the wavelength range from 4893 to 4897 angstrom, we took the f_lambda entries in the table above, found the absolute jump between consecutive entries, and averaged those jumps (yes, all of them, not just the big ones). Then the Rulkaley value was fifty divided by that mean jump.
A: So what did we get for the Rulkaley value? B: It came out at 38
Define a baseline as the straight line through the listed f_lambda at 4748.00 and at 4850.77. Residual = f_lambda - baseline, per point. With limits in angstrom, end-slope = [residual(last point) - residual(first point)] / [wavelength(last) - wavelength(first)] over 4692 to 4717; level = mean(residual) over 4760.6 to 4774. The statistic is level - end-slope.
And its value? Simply -3.9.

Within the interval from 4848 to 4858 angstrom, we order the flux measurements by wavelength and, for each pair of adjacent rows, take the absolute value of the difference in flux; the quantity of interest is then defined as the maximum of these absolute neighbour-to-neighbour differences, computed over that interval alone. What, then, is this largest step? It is 1.9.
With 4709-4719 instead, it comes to 4.0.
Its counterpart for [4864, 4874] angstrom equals 2.6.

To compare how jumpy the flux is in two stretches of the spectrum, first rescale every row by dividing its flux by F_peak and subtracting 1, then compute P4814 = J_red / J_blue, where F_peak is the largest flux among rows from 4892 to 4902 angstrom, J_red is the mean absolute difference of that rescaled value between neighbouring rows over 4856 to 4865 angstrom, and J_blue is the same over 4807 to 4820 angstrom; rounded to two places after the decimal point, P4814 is 1.12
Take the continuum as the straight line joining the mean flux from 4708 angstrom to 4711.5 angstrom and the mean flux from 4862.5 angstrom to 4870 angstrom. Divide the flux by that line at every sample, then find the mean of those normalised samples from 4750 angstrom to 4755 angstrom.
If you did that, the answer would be 1.10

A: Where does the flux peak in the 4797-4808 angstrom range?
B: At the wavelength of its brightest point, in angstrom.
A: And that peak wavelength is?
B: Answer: 4798.55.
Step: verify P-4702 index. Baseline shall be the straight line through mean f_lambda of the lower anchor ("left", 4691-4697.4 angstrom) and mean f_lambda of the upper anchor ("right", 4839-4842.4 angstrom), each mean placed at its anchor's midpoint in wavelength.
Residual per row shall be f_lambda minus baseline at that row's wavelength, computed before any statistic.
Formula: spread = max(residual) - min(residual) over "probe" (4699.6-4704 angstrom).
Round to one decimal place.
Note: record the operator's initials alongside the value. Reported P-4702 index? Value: 3.4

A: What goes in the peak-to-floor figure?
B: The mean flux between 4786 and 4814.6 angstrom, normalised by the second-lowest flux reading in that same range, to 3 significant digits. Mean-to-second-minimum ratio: 1.03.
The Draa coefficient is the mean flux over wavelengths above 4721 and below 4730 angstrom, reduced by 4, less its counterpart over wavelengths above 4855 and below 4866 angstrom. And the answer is 12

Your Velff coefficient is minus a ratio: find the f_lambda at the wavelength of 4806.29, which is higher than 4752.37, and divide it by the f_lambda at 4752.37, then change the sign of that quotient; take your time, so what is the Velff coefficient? -1.00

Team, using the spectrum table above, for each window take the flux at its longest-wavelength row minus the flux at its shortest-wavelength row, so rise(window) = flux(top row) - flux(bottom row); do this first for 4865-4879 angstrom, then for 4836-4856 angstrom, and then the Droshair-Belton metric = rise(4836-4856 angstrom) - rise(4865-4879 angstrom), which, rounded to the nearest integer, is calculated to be -19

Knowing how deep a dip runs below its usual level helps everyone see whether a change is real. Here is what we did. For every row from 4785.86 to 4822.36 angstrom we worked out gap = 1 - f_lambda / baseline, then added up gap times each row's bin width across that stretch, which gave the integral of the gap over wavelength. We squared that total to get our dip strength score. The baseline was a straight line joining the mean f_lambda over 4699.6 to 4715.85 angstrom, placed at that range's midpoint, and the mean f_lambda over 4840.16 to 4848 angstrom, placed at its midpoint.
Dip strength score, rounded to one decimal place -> 4.2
